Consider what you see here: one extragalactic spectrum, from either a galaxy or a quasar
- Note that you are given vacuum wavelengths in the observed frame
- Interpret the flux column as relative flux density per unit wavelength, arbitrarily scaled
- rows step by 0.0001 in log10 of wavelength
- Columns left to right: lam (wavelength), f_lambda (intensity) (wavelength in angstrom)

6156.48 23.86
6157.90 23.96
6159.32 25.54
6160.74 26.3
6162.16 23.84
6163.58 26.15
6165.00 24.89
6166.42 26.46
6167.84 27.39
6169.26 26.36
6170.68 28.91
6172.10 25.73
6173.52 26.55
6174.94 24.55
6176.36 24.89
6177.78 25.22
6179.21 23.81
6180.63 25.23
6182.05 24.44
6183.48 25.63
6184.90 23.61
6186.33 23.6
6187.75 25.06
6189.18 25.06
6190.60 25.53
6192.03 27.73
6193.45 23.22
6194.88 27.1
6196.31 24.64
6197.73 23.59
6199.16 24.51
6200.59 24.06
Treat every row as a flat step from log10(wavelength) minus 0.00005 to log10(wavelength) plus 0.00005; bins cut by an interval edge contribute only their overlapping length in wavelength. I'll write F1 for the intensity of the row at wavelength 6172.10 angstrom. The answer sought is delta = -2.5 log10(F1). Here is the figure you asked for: -3.53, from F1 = 25.73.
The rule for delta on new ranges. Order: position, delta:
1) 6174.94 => -3.48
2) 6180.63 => -3.50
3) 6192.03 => -3.61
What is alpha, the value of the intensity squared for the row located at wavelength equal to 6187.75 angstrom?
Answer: 628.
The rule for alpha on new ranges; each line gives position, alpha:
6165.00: 620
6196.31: 607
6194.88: 734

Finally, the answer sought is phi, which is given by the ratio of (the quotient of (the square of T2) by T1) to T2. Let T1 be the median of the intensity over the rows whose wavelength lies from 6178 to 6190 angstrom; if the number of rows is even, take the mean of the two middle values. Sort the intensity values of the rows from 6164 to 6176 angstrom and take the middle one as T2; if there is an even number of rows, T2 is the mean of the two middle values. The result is 1.07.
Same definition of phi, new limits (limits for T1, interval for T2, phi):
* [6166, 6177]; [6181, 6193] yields 0.95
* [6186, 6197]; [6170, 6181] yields 1.01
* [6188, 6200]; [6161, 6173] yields 1.06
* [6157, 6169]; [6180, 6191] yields 0.97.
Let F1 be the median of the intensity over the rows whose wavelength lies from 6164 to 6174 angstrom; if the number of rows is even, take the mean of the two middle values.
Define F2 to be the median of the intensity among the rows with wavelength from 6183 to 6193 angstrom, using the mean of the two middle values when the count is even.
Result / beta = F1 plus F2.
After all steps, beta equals 51.5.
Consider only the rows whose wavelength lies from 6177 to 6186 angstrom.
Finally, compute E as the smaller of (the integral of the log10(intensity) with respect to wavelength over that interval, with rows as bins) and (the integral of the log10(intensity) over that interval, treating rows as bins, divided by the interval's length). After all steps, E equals 1.39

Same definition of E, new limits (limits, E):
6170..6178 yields 1.42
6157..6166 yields 1.40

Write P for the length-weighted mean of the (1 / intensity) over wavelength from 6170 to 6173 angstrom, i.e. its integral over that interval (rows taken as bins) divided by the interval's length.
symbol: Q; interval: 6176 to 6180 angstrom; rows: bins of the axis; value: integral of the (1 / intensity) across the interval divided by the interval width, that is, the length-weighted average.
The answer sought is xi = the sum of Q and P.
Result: 0.077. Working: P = 0.0368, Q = 0.0406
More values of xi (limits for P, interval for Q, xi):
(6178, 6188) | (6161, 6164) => 0.081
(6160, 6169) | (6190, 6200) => 0.079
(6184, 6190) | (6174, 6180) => 0.082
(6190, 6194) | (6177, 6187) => 0.080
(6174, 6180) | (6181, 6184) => 0.080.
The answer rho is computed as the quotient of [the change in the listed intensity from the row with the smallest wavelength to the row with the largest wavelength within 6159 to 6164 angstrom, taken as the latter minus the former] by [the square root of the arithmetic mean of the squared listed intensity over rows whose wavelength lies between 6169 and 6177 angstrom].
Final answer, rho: 0.02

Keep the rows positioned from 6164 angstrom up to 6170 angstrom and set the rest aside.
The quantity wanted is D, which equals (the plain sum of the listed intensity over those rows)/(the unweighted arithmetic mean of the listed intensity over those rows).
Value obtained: 4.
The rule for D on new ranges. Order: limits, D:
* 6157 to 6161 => 3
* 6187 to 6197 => 7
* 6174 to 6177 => 2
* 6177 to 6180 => 2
